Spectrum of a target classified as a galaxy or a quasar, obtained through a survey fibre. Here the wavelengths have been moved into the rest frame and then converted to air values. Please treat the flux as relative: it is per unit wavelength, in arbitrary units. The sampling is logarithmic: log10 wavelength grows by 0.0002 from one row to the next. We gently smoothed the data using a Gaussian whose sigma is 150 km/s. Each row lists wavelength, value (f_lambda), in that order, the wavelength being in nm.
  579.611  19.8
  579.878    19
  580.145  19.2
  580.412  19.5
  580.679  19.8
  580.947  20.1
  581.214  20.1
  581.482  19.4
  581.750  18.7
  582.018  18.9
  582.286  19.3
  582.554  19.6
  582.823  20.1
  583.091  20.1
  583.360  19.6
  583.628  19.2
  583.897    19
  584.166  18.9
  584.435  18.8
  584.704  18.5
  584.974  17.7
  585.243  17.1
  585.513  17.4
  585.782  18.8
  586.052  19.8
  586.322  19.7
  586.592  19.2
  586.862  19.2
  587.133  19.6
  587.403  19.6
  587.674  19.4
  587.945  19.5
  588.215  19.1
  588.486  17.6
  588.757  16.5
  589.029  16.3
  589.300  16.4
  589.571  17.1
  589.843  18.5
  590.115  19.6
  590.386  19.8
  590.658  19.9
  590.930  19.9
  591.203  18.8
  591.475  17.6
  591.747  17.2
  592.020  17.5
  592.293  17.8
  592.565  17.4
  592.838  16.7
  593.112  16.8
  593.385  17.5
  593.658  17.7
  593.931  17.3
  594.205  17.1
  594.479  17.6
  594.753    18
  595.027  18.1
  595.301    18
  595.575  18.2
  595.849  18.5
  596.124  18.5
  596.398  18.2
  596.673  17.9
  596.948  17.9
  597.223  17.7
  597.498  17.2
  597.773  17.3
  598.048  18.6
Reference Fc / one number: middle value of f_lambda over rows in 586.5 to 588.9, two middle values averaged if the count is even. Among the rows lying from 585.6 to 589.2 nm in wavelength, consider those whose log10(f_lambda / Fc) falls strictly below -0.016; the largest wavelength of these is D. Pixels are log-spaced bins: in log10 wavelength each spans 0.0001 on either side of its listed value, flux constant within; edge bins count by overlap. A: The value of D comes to 589.029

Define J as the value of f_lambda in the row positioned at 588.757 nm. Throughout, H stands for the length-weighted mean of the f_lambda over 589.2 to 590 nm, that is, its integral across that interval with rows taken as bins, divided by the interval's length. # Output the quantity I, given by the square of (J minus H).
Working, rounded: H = 17.4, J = 16.5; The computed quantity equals 0.9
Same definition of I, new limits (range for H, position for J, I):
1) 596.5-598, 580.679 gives 4.5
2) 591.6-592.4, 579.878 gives 2.3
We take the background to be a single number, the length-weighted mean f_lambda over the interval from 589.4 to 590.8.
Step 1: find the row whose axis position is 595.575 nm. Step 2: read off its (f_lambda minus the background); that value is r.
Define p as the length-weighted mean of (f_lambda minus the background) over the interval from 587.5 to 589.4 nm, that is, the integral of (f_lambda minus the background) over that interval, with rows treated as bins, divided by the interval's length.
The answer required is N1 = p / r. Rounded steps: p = -1.0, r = -0.7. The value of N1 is 1.4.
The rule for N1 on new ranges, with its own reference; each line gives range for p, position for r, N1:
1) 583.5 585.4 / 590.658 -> -0.5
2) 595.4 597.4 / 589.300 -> 0.3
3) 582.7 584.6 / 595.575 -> -0.6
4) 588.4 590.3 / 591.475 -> 1.1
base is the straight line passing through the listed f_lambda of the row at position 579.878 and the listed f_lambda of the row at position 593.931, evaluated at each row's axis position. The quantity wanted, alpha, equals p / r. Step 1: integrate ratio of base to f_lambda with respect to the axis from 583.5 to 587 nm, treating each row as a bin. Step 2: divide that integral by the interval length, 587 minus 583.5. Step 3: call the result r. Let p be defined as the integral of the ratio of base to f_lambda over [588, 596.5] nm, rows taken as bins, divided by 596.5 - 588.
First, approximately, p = 0.980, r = 0.982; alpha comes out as 1.00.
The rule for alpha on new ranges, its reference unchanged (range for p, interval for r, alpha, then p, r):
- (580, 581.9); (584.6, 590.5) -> 0.98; 0.967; 0.983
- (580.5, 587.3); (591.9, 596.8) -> 0.99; 0.968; 0.975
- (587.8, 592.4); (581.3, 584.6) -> 1.02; 0.981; 0.966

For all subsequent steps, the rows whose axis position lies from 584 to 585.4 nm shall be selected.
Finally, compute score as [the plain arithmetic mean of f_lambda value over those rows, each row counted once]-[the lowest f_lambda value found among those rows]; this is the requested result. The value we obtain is 1.1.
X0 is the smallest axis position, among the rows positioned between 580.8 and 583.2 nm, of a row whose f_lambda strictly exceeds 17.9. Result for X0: 580.947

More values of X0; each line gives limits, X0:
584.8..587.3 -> 585.782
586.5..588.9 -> 586.592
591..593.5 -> 591.203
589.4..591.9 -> 589.843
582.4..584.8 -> 582.554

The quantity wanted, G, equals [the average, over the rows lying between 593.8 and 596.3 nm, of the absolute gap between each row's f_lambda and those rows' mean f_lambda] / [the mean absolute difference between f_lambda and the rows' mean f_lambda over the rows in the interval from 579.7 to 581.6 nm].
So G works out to 1.1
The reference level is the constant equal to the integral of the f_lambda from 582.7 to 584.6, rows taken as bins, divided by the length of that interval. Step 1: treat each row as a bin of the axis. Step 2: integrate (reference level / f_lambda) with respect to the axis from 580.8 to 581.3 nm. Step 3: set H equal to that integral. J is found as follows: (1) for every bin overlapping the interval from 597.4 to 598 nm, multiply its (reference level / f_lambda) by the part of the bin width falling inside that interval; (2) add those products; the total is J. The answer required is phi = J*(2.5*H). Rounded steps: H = 0.5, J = 0.67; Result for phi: 1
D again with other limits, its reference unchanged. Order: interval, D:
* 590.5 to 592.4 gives 592.293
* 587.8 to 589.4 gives 589.300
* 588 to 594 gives 593.931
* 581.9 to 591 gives 589.843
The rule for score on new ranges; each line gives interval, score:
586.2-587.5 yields 0.3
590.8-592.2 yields 1.0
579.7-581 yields 0.5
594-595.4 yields 0.7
